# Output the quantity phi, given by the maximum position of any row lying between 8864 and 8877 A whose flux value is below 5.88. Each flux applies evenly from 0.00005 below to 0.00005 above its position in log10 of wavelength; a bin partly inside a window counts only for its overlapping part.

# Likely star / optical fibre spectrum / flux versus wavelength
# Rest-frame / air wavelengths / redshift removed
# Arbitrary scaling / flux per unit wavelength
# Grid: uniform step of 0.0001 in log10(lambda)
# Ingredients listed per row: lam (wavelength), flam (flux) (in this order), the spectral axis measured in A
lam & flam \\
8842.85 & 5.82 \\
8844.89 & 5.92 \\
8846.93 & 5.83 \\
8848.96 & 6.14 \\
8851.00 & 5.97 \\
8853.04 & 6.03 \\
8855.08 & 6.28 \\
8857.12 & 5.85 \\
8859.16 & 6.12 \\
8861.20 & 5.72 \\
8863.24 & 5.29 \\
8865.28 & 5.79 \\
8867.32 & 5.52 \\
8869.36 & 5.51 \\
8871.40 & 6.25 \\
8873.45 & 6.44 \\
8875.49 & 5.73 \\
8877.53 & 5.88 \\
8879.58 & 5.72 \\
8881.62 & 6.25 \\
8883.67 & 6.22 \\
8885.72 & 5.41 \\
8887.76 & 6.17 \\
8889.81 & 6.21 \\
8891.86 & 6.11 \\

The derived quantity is 8875.49 A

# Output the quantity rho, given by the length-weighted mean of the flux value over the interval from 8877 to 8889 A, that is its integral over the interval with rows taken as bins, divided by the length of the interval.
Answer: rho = 5.95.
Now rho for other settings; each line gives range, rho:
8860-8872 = 5.67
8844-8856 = 6.03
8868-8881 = 5.92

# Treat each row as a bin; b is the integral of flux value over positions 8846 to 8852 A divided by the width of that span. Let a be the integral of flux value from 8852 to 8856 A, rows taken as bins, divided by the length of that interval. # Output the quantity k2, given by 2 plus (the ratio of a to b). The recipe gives 3.03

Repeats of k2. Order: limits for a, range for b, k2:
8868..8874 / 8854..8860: 2.99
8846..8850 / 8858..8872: 3.05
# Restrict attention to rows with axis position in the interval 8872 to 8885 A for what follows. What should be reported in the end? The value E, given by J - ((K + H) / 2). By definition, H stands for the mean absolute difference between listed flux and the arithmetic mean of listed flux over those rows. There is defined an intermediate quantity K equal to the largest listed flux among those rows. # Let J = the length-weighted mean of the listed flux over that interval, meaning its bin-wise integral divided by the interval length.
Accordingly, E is 2.68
